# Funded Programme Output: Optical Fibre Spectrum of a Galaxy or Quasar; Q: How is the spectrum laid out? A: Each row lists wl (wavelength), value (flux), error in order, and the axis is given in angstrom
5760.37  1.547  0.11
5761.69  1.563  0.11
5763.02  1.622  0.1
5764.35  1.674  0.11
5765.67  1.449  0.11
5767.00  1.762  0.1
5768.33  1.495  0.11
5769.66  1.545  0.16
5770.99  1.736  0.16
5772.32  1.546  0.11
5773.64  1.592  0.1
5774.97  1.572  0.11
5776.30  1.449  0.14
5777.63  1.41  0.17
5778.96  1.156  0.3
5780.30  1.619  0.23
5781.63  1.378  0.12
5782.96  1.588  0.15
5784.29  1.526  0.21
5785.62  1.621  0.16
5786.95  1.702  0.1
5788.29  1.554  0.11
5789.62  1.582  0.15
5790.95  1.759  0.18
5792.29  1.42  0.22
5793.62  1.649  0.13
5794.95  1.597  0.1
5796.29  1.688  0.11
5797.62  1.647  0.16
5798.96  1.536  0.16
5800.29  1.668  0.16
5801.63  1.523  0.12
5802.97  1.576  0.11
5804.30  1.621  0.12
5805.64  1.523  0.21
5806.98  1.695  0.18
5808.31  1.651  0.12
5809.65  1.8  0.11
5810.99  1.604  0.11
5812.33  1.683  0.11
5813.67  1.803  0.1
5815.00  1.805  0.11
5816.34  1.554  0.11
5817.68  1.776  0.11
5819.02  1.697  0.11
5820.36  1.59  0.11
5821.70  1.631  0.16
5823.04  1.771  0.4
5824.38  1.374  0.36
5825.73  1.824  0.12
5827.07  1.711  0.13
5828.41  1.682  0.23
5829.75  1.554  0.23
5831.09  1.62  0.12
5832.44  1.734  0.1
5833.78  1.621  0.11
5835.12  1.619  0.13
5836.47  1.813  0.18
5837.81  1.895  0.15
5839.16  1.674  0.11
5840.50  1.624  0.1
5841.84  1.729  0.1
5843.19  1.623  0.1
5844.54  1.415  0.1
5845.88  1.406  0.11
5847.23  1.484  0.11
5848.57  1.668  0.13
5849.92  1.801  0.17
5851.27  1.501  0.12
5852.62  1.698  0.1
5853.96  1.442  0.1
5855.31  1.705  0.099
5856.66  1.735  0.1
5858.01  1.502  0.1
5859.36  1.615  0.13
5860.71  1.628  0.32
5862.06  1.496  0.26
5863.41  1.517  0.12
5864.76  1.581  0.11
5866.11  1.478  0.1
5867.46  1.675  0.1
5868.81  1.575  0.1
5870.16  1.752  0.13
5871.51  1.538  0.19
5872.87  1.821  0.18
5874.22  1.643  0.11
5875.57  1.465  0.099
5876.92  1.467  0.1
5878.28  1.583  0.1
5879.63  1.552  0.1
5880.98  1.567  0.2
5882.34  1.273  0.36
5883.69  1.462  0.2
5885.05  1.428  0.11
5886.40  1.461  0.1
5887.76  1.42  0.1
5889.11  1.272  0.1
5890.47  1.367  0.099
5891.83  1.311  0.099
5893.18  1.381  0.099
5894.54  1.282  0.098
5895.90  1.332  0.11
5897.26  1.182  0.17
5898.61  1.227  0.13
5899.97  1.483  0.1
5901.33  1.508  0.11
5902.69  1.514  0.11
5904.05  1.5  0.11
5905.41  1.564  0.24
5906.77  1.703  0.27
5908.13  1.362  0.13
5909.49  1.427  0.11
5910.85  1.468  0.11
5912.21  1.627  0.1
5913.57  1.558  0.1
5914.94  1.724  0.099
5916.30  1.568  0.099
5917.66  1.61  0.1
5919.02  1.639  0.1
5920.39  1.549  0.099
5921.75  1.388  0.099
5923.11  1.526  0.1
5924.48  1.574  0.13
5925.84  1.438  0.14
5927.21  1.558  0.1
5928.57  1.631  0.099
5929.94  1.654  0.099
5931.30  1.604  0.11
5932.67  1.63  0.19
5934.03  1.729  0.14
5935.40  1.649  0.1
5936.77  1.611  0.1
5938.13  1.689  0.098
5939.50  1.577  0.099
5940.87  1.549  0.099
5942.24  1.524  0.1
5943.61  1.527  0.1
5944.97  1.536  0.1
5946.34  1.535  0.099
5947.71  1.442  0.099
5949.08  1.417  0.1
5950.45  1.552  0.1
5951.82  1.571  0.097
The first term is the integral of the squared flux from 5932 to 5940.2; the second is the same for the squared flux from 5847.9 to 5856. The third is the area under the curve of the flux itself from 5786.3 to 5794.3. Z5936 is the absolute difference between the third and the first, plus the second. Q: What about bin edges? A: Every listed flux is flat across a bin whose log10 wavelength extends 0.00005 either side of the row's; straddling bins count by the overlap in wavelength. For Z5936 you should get 31.2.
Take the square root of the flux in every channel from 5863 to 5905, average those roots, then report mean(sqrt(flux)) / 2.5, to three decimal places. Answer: 0.485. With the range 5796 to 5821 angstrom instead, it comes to 0.514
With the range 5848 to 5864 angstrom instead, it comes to 0.507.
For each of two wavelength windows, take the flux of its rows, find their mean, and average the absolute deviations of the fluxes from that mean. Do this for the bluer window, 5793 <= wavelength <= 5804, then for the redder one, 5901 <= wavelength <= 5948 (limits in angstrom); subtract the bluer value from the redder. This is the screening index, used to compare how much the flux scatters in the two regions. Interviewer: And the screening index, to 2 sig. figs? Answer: 0.017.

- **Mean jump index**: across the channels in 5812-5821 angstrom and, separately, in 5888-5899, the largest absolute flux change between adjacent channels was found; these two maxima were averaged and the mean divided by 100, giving 0.0020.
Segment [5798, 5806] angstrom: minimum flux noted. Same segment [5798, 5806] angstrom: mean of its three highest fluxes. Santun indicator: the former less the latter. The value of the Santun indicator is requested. -0.1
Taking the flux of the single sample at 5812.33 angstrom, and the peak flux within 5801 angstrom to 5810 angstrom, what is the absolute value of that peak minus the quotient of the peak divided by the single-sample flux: 0.73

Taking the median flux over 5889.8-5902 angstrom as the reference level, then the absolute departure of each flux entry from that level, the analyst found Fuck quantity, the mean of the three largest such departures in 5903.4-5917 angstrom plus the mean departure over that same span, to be 0.57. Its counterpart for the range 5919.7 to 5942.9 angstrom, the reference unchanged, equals 0.61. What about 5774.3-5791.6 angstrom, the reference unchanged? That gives 0.59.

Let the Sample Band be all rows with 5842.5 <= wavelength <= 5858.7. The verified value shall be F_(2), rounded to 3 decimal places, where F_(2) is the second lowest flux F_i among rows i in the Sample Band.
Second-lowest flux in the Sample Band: 1.415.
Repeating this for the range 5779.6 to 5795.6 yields 1.420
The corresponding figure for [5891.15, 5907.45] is 1.227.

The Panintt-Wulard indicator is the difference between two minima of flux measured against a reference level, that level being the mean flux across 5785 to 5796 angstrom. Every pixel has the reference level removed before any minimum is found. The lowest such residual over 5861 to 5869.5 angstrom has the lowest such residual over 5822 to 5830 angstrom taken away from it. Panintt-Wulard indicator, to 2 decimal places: 0.10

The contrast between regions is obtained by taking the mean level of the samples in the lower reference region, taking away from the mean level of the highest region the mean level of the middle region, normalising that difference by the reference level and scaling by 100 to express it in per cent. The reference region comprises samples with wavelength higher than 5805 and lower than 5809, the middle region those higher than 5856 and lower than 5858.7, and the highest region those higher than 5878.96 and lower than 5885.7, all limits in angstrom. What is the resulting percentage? -10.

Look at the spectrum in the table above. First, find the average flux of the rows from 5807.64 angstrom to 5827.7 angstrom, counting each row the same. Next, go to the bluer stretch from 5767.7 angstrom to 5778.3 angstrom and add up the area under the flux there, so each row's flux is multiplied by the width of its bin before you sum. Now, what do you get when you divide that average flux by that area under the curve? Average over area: 0.10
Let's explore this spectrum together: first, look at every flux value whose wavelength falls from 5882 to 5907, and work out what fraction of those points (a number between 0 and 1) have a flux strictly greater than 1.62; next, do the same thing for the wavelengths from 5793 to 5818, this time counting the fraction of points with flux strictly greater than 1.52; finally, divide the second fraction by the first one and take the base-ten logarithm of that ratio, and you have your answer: 1.3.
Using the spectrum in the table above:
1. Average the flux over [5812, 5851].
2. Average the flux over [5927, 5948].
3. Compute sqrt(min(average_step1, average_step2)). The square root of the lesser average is 1.26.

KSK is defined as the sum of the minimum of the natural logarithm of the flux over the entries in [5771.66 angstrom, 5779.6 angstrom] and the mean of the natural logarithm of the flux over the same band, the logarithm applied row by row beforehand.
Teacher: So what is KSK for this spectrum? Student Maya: 0.51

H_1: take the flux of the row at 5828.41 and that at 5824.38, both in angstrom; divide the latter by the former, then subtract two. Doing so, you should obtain -1.18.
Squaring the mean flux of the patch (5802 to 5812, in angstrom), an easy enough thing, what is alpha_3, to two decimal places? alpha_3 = 2.68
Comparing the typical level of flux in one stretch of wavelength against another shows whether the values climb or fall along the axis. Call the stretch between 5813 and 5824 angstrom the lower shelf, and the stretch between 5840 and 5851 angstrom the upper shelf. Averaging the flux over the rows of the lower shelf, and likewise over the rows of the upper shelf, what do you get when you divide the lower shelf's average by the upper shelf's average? 1.07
